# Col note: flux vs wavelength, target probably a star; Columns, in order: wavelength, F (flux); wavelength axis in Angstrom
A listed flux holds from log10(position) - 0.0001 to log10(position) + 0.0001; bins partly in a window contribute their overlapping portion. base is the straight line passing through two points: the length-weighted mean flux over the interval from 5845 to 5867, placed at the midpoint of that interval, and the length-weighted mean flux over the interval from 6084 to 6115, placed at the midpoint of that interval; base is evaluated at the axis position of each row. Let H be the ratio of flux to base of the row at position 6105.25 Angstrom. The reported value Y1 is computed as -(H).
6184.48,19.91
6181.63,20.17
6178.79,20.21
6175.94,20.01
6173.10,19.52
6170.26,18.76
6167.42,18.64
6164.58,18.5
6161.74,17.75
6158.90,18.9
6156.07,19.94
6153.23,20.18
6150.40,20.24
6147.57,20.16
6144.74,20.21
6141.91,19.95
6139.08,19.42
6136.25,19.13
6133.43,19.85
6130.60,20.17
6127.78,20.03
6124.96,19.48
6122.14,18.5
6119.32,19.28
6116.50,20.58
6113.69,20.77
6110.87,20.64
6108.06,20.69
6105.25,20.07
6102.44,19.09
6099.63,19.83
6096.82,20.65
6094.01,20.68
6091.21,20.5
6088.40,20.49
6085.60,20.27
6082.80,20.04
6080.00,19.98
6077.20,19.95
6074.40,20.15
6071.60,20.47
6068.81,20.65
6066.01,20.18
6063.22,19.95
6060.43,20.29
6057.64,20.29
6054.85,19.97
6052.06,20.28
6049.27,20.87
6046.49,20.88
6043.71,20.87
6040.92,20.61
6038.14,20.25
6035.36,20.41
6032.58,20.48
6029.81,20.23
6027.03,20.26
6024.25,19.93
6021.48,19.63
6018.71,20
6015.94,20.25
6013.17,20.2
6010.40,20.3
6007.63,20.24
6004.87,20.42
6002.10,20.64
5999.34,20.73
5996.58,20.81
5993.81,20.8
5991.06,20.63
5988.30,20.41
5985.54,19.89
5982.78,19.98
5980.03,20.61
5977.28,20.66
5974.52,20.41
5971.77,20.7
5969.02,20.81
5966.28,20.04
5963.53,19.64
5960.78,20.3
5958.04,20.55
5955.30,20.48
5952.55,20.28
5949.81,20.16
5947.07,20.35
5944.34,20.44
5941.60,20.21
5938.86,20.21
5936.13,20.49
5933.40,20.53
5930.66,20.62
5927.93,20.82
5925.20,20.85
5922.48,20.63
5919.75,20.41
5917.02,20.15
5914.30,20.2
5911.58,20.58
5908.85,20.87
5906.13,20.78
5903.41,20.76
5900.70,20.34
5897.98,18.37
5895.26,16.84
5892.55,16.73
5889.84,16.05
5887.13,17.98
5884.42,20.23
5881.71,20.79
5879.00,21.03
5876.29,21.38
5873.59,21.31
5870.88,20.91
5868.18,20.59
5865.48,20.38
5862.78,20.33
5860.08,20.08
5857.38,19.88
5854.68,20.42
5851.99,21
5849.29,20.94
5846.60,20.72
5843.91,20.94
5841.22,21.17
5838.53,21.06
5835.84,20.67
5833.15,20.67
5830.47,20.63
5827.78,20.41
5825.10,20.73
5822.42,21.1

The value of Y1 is -0.987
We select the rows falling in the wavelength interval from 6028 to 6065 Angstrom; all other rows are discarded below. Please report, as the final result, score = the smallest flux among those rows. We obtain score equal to 19.95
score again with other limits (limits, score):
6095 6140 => 18.5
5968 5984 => 19.98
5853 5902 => 16.05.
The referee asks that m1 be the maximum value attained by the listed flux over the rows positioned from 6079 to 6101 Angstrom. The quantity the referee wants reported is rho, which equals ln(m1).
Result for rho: 3.029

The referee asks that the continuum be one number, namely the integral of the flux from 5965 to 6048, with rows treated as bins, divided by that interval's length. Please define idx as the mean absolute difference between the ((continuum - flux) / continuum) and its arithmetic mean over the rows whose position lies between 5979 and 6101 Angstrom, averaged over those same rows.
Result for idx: 0.013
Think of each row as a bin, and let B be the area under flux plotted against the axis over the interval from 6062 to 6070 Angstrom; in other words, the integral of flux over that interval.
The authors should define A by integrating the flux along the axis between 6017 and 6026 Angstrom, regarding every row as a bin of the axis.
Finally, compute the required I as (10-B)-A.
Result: -331.0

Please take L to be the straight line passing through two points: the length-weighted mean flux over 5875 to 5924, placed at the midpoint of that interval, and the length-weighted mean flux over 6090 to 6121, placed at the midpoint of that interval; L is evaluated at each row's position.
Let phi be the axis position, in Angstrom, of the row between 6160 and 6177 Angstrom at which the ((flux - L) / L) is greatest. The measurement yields 6175.94 Angstrom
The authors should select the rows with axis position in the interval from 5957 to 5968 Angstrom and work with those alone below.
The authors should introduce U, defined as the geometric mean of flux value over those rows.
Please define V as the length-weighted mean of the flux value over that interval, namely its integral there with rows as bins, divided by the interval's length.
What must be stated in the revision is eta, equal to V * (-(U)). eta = -406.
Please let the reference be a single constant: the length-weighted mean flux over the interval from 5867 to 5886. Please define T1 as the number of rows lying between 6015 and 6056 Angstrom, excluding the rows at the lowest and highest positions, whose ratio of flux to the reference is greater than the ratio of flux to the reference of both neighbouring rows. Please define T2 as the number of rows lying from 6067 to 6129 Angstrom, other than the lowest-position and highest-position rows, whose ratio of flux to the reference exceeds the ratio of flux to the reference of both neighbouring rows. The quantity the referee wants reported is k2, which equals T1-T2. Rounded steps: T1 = 3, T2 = 3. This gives 0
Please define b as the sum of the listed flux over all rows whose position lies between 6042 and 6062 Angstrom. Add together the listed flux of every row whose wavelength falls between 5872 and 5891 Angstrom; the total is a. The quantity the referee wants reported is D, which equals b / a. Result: 1.03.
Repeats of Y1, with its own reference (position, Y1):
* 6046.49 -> -1.025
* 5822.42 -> -1.029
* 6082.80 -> -0.985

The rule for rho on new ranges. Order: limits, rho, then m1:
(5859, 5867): 3.015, 20.38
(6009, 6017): 3.011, 20.3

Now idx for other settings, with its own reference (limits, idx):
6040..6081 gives 0.014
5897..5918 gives 0.025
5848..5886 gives 0.019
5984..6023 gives 0.014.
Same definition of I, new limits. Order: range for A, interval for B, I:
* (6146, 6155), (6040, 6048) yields -338.1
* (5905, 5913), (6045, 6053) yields -321.5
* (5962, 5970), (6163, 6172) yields -319.0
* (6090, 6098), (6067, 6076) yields -338.4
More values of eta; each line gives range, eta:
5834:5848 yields -437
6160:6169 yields -335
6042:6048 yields -436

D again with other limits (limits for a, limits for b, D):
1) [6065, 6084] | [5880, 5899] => 0.90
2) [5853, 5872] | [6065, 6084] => 0.99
